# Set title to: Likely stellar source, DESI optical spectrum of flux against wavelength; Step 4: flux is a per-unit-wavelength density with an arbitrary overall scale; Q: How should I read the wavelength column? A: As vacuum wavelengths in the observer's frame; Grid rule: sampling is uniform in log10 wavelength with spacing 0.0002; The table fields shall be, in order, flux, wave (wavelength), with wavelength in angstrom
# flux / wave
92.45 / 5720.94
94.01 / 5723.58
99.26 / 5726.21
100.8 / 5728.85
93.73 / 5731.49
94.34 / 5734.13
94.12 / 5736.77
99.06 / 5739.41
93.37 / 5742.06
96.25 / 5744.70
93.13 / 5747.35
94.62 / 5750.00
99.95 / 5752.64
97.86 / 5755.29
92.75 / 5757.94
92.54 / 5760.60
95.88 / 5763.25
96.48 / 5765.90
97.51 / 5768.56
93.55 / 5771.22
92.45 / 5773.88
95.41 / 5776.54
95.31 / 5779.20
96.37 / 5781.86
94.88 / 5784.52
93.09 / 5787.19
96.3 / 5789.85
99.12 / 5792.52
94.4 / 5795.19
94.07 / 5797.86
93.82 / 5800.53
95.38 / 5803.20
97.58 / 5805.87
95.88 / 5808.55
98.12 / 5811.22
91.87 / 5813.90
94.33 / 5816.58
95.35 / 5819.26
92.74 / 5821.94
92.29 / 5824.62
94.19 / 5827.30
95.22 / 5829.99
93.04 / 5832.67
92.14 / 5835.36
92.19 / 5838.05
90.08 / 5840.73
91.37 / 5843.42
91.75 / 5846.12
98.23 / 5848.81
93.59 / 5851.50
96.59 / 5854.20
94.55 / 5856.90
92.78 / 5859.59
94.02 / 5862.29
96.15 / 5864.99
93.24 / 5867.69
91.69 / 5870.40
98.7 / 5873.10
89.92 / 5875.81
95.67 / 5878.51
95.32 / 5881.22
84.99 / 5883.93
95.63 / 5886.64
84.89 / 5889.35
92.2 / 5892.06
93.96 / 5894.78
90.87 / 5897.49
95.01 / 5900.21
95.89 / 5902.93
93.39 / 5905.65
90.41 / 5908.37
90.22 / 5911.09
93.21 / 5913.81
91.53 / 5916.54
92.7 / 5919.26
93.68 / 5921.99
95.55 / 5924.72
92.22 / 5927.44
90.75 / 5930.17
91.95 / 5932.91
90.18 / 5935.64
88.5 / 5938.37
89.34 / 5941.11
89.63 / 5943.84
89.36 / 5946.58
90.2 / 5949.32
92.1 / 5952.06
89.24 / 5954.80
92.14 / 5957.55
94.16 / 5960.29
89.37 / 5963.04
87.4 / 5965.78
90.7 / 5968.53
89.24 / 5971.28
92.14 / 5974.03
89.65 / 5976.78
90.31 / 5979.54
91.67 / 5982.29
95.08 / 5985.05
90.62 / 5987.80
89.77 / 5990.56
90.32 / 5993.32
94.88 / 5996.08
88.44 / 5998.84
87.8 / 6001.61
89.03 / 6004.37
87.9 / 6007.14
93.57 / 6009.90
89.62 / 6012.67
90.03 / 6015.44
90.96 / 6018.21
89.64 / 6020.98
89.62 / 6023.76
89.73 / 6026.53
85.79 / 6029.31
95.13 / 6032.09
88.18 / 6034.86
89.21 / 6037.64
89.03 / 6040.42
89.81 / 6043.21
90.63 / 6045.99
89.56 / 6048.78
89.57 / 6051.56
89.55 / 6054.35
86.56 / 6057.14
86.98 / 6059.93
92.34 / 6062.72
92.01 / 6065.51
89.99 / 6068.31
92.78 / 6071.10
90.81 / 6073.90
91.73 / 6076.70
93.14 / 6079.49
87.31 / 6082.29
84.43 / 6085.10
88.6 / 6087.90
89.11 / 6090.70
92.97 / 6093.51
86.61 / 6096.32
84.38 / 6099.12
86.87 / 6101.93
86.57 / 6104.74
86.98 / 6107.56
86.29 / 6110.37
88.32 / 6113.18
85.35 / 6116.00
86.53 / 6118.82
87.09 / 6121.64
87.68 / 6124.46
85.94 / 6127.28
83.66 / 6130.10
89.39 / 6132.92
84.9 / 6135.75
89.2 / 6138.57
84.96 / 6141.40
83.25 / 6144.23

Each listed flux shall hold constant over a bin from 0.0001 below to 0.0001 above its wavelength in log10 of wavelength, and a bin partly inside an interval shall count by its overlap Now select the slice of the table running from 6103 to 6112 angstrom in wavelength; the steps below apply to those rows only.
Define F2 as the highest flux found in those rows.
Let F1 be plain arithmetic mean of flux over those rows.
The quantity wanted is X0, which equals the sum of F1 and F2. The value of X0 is 174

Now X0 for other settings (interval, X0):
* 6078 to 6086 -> 181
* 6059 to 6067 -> 183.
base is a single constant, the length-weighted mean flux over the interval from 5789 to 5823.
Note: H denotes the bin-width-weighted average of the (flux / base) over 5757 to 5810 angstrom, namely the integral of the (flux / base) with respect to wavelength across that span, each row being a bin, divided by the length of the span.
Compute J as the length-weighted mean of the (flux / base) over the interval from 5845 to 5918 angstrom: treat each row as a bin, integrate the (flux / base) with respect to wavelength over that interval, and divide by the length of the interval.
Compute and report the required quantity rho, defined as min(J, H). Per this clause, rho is 0.977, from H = 0.999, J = 0.98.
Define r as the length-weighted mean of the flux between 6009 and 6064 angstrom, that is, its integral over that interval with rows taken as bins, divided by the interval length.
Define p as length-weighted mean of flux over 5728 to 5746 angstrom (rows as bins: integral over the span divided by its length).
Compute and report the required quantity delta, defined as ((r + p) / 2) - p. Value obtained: -3.1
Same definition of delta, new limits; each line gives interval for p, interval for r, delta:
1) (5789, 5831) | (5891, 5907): -0.7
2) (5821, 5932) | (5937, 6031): -1.4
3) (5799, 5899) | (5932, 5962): -1.5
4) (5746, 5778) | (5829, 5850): -1.1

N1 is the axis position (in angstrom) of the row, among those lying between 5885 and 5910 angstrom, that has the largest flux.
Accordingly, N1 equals 5902.93 angstrom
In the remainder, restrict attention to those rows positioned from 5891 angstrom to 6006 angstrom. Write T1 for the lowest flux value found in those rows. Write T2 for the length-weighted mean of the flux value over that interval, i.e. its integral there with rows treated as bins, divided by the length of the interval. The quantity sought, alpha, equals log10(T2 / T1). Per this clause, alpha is 0.019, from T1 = 87.4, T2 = 91.3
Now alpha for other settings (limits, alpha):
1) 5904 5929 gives 0.011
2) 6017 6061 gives 0.018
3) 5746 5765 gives 0.013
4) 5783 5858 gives 0.020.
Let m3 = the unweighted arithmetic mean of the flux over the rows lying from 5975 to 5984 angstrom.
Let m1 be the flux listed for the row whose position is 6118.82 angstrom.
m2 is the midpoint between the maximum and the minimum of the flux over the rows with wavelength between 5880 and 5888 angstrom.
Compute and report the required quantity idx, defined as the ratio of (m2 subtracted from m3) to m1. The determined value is 0.00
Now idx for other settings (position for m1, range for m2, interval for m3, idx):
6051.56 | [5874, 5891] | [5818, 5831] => 0.04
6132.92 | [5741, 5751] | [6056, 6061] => -0.09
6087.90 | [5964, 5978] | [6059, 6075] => 0.01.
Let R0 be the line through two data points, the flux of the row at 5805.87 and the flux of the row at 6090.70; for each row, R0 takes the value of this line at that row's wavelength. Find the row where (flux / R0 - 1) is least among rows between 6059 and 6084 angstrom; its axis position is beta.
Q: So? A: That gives 6059.93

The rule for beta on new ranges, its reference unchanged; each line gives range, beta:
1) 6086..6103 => 6099.12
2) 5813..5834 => 5813.90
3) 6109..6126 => 6116.00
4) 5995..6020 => 6001.61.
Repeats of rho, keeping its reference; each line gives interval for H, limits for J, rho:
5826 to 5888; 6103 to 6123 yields 0.910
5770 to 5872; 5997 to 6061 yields 0.939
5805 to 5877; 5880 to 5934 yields 0.968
